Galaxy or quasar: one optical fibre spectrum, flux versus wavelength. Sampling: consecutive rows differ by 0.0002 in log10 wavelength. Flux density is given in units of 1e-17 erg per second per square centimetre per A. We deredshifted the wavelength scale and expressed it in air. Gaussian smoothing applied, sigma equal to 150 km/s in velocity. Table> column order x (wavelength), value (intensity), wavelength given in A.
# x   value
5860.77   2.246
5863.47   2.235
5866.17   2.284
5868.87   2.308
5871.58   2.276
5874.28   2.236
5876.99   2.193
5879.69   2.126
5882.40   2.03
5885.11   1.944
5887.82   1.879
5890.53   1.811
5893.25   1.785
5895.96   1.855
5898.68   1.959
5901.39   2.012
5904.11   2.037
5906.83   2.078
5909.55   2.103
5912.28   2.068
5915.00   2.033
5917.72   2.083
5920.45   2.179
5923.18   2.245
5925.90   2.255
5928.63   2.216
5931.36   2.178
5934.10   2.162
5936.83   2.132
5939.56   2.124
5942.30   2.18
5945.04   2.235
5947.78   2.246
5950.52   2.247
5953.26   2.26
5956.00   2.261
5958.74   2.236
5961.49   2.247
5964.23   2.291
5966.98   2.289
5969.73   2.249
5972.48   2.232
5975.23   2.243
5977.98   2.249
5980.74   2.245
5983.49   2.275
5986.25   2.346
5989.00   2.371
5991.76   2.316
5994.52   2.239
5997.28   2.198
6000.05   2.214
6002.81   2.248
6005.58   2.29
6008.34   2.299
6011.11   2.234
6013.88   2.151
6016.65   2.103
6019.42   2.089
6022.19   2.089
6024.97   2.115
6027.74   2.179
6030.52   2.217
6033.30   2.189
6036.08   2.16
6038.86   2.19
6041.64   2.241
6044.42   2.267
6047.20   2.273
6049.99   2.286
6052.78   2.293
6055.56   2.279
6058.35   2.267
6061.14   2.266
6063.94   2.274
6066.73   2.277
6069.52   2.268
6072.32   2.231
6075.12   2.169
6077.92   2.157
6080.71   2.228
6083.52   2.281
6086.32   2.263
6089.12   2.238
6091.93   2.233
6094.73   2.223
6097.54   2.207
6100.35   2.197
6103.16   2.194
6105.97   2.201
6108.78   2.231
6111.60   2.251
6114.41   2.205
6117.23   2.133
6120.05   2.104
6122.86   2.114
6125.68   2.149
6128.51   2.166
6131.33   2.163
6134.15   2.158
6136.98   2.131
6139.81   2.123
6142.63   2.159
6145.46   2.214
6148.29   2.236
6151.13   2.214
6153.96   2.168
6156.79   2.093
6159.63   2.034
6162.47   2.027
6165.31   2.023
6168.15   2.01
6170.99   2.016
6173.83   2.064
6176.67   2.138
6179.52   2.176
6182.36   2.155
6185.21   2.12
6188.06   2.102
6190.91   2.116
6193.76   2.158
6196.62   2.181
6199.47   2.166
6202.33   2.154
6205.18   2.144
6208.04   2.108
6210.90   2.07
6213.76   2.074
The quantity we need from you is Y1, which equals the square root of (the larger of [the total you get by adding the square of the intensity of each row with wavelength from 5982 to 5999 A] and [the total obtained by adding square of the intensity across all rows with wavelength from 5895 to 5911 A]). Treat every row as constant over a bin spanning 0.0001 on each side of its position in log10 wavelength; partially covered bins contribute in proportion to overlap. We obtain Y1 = 5.61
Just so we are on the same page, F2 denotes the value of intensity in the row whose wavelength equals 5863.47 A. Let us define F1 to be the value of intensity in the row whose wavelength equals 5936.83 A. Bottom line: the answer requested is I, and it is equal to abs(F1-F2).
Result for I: 0.10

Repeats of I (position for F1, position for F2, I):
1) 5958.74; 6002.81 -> 0.01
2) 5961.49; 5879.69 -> 0.12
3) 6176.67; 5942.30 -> 0.04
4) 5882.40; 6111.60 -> 0.22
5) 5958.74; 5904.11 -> 0.20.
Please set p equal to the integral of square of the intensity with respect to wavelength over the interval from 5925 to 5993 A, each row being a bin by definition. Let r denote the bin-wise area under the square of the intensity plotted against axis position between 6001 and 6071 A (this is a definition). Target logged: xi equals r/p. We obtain 1.01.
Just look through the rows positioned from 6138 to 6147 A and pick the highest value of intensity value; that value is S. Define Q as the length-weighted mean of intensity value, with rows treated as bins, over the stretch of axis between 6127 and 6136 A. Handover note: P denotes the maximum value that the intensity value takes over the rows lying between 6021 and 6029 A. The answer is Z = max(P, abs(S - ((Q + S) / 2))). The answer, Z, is 2.18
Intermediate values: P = 2.179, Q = 2.16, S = 2.214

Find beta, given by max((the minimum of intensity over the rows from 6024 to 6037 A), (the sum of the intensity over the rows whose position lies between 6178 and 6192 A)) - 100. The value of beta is -89.3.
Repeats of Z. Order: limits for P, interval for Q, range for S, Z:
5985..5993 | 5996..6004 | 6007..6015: 2.37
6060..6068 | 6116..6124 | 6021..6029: 2.28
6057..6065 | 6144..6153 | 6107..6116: 2.27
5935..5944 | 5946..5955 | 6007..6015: 2.18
